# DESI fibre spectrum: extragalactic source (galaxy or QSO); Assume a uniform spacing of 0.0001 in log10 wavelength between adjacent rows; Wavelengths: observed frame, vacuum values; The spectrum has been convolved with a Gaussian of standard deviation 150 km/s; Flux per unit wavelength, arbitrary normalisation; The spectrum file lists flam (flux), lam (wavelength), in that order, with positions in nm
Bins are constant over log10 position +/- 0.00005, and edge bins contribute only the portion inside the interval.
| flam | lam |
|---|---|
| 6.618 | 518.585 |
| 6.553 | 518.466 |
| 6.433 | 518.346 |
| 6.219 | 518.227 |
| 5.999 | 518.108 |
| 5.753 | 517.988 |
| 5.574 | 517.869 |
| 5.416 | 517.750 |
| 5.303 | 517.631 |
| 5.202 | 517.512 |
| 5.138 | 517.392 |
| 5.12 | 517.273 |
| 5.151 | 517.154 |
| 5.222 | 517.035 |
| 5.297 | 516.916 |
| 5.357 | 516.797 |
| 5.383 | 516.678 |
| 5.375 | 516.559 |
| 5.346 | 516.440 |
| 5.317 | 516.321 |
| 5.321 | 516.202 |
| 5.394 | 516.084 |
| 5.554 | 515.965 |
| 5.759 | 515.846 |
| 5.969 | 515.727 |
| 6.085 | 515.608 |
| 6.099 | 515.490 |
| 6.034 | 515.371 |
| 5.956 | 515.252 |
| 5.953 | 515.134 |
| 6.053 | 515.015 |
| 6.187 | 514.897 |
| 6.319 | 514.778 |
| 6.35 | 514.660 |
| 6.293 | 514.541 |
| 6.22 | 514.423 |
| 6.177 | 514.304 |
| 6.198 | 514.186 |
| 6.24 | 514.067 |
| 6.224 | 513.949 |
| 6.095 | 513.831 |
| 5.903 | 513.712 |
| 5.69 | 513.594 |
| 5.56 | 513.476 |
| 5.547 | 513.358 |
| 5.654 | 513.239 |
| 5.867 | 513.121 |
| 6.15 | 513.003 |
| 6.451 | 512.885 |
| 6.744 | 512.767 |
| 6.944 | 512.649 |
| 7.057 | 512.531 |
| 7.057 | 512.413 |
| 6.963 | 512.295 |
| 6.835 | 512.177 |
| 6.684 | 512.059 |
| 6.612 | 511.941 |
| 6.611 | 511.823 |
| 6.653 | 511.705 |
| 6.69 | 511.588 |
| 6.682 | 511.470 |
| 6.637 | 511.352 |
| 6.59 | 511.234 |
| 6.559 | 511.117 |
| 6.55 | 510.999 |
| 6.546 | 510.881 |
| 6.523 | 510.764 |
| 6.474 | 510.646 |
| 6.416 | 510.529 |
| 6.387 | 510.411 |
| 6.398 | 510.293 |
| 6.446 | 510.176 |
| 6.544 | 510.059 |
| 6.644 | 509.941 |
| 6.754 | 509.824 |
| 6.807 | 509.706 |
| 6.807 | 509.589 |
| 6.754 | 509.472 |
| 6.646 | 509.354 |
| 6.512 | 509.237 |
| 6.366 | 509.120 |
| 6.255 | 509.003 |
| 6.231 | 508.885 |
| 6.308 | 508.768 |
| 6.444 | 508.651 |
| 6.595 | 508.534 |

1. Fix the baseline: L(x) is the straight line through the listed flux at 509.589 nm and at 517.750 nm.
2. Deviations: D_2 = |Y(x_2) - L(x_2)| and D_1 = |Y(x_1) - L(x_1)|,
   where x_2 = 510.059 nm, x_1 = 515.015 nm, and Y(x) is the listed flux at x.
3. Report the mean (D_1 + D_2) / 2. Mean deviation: 0.18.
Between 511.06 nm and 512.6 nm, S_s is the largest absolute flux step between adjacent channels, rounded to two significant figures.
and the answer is 0.15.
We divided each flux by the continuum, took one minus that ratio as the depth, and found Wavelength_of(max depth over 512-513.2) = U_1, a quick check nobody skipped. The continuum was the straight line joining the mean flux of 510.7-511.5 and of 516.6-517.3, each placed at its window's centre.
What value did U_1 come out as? 513.121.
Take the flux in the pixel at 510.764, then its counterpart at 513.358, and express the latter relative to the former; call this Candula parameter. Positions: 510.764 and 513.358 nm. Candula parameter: 0.85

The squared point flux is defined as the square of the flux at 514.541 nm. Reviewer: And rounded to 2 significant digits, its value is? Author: 40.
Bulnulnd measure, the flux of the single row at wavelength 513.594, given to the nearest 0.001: 5.690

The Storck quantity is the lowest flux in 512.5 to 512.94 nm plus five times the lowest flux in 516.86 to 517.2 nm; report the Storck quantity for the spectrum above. 32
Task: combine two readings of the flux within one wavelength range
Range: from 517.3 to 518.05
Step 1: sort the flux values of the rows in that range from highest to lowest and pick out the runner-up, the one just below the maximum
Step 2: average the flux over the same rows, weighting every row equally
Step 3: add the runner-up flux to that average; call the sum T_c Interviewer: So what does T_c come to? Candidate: 11.0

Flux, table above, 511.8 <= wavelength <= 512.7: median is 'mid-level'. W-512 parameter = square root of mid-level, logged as 2.62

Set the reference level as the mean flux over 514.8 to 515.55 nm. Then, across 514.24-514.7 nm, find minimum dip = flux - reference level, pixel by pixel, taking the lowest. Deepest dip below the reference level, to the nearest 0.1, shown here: 0.1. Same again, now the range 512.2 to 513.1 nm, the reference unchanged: 0.1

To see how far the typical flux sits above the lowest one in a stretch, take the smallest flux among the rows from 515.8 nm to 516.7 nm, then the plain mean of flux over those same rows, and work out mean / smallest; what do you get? 1.02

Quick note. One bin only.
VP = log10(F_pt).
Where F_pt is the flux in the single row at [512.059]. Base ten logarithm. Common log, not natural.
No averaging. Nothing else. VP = 0.825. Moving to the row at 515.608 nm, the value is 0.784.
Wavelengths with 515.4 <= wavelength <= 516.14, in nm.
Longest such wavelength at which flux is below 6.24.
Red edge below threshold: 516.084 nm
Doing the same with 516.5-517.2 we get 517.154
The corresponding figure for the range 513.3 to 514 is 513.949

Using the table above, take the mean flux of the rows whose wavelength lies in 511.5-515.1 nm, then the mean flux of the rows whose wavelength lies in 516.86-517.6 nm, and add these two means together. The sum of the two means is 11.5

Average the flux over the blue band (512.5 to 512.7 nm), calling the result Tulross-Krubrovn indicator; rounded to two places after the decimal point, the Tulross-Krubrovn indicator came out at 7.00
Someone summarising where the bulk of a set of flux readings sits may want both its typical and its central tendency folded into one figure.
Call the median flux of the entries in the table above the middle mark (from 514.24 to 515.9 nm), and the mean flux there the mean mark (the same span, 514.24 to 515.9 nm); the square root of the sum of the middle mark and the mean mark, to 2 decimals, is 3.49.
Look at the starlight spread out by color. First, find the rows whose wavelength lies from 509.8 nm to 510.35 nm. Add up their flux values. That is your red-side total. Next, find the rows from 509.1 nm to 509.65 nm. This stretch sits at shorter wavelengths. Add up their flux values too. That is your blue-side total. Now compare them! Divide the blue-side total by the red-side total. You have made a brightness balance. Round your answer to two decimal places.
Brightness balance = 1.01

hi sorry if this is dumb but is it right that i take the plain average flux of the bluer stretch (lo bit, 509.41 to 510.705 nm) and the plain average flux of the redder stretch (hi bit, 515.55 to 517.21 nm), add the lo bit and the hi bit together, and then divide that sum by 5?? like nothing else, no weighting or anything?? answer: 2.41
